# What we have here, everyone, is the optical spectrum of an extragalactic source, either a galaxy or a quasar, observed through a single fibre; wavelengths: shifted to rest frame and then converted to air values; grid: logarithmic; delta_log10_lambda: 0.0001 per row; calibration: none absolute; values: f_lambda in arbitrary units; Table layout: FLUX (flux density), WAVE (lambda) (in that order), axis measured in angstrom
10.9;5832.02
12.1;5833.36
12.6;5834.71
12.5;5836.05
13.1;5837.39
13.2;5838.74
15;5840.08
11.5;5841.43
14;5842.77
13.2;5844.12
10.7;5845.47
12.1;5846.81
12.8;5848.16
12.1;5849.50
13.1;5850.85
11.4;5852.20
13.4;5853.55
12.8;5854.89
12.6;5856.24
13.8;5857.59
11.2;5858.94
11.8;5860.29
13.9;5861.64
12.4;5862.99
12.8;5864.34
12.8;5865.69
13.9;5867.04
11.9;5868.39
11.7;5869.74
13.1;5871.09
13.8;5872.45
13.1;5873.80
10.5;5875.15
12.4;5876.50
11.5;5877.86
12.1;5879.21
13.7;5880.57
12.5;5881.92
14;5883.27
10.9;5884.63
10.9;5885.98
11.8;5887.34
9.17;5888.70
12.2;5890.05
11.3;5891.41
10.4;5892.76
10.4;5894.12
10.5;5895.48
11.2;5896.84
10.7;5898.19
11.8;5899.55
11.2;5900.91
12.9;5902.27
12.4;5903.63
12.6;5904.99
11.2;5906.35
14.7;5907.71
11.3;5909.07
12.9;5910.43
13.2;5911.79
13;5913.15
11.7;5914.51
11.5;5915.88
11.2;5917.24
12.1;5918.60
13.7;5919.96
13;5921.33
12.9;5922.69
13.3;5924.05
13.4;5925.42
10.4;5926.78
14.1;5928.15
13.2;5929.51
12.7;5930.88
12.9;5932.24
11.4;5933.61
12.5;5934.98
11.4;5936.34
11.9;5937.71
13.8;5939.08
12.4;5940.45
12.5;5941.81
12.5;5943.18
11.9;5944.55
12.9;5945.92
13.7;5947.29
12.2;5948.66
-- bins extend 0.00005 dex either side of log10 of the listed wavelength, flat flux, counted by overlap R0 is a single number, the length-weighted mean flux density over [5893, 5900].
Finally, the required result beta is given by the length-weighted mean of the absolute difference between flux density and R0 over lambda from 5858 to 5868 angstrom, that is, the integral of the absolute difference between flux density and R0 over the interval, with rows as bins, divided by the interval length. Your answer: 1.8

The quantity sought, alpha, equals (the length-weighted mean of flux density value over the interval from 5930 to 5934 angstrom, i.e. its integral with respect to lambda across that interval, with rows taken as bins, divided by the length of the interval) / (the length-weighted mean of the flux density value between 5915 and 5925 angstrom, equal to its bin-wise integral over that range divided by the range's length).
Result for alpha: 0.99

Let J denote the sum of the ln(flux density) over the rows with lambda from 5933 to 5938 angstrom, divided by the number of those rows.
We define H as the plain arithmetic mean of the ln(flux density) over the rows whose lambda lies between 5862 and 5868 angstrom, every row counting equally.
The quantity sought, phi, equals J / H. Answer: 0.96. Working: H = 2.56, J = 2.467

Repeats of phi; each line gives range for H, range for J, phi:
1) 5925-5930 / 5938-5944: 1.00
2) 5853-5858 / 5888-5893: 0.92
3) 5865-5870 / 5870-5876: 1.00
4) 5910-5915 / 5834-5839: 1.00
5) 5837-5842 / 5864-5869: 0.99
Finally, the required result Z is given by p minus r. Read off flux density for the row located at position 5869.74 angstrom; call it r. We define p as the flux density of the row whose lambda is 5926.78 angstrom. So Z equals -1.3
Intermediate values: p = 10.4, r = 11.7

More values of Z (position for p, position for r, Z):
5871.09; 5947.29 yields -0.6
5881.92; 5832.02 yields 1.6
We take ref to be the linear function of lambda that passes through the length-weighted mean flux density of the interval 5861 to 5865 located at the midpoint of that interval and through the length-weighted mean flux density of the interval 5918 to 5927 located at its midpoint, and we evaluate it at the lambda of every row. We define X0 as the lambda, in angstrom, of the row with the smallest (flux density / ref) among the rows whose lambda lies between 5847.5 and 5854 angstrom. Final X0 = 5852.20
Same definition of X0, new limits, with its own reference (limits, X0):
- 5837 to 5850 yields 5845.47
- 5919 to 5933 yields 5926.78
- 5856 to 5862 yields 5858.94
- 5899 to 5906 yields 5900.91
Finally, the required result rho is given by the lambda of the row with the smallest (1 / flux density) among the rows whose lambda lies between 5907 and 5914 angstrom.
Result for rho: 5907.71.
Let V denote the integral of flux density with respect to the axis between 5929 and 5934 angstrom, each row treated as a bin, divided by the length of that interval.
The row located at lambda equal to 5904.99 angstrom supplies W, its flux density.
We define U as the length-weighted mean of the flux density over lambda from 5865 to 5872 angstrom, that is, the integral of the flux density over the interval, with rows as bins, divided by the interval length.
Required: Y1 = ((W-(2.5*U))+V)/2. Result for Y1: -3.3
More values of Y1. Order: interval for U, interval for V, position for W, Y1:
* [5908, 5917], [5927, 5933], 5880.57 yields -2.1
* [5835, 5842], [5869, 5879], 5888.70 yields -5.6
